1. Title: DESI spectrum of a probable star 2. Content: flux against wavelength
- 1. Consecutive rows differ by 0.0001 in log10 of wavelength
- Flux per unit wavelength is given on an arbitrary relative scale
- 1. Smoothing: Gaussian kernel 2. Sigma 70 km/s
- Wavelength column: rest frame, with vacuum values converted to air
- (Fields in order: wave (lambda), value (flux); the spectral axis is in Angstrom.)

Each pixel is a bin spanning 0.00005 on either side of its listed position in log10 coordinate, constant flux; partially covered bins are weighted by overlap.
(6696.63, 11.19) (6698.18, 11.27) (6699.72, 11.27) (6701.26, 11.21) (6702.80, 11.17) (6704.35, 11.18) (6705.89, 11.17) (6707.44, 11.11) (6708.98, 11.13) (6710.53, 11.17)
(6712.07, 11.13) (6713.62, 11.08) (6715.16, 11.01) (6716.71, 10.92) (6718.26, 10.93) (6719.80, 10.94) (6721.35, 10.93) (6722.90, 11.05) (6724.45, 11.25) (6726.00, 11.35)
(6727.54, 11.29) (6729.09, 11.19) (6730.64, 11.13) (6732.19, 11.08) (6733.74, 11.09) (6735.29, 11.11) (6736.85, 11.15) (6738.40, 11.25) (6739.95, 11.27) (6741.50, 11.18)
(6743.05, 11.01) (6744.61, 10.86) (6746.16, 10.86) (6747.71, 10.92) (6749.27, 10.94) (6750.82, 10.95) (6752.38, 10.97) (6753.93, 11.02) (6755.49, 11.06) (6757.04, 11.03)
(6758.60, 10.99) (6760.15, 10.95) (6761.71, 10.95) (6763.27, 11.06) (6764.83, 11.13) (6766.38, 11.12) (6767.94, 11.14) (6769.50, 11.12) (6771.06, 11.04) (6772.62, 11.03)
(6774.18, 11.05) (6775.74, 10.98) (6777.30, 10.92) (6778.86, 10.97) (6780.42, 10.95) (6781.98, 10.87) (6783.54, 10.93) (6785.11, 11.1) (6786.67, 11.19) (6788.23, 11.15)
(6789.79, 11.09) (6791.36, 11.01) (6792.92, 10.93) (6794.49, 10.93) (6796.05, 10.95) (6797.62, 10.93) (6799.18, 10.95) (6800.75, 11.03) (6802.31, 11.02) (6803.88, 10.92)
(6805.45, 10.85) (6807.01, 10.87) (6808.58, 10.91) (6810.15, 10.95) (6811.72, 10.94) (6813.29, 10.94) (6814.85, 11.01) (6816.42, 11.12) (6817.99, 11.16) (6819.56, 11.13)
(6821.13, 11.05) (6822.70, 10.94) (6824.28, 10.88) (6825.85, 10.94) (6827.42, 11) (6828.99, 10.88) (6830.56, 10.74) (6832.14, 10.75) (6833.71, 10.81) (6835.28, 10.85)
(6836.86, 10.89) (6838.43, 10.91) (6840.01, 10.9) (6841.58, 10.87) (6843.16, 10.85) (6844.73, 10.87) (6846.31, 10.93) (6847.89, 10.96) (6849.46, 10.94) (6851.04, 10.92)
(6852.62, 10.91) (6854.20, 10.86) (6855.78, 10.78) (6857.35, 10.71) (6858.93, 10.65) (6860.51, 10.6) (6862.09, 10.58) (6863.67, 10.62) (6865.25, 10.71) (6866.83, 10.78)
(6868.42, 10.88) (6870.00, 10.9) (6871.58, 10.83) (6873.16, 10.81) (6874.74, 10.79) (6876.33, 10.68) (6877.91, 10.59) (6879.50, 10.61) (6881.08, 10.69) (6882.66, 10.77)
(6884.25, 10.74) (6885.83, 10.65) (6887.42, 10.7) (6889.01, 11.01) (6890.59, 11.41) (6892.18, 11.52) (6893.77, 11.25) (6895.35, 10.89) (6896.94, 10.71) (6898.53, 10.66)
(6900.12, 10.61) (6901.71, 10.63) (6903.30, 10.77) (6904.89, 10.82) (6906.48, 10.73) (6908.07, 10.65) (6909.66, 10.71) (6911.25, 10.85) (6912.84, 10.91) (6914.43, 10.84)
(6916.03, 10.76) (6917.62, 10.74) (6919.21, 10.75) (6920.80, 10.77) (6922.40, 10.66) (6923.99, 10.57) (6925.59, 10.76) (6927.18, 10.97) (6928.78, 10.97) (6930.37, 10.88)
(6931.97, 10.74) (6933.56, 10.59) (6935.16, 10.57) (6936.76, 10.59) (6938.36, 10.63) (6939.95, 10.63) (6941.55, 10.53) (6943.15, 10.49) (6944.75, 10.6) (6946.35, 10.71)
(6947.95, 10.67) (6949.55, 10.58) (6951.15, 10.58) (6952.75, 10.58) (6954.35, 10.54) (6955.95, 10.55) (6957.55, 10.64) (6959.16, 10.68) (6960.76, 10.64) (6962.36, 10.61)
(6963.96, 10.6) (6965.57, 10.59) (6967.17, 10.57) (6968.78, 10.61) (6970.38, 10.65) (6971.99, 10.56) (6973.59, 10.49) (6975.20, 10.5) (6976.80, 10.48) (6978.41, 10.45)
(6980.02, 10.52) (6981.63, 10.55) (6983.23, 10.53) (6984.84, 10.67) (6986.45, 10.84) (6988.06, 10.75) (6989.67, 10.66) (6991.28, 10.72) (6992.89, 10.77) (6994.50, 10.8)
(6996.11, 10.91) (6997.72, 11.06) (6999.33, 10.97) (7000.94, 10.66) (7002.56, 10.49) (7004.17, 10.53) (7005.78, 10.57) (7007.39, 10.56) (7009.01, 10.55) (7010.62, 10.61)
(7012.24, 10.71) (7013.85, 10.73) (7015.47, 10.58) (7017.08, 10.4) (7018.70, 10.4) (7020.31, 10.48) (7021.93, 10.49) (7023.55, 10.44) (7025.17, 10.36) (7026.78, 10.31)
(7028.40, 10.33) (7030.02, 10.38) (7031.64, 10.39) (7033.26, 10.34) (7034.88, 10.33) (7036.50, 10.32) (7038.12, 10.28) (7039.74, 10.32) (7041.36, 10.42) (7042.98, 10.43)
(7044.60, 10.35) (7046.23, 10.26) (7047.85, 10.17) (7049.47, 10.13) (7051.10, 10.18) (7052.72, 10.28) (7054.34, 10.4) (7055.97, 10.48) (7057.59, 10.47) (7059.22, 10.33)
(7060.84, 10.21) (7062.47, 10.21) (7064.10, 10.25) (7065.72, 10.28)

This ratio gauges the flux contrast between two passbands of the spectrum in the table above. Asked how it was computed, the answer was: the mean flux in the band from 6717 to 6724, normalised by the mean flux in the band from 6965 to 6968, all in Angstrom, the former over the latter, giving 1.04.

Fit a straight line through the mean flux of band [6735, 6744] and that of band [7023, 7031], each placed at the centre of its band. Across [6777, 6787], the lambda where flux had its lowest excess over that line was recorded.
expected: 6781.98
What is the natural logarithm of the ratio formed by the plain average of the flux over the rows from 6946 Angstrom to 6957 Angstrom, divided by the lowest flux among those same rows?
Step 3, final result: 0.006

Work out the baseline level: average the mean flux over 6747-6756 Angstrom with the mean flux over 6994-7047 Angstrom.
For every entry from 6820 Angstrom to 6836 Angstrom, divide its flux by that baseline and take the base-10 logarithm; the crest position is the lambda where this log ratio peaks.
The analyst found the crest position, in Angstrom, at 6821.13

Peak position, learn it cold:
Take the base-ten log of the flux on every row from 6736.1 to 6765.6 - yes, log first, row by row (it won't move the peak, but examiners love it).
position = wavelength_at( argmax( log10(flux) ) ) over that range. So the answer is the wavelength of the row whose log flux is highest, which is 6739.95 Angstrom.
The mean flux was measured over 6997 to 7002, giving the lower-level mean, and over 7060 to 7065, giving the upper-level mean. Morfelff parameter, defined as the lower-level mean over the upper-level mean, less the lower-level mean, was -9.8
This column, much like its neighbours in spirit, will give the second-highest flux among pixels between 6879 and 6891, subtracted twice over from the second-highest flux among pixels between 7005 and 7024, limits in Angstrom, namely -11.3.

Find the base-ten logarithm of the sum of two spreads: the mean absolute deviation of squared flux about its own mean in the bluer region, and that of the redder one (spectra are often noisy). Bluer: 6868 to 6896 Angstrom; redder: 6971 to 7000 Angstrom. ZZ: 0.878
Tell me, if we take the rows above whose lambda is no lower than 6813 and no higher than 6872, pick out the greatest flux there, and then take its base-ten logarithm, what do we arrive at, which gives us 1.05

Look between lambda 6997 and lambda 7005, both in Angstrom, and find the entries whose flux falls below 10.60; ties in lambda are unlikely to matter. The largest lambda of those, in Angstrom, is 7004.17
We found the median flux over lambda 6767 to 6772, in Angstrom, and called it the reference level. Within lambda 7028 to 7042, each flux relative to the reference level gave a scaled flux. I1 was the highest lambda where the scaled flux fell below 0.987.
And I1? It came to 7041.36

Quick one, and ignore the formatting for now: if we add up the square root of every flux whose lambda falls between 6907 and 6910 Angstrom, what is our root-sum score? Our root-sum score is 6.54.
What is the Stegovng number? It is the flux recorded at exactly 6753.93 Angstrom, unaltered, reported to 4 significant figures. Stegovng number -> 11.02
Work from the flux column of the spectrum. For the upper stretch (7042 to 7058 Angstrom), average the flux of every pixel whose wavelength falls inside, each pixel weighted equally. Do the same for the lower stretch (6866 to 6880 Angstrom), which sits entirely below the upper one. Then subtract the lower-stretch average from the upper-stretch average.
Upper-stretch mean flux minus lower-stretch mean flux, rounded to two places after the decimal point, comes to -0.45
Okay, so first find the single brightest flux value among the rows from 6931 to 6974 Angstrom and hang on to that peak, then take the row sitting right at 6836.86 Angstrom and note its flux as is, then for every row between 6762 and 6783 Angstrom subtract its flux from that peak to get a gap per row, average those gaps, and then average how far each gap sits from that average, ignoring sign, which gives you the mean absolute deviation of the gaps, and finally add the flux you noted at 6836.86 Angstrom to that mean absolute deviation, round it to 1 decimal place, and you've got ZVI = 11.0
